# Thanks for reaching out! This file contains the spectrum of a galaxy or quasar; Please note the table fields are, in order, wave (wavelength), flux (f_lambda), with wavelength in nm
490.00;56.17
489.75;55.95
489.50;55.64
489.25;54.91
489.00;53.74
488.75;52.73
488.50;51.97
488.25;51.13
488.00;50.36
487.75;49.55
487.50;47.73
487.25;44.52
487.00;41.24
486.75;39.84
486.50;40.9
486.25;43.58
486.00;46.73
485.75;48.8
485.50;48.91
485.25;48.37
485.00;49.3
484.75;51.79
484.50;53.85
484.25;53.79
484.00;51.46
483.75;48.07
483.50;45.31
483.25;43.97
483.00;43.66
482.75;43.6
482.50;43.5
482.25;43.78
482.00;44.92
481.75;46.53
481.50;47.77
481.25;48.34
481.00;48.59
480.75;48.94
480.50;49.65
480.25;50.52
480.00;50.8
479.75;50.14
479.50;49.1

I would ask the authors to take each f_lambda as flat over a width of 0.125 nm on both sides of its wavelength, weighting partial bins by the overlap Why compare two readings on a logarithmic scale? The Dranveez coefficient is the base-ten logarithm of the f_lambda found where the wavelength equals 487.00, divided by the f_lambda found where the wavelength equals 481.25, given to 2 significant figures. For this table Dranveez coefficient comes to -0.069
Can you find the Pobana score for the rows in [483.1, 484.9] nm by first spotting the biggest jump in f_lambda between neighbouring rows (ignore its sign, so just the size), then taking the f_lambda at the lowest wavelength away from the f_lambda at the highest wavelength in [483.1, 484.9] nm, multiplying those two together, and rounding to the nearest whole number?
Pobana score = 27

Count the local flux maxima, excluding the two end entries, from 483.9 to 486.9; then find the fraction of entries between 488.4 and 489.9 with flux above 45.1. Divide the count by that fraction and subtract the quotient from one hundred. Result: 98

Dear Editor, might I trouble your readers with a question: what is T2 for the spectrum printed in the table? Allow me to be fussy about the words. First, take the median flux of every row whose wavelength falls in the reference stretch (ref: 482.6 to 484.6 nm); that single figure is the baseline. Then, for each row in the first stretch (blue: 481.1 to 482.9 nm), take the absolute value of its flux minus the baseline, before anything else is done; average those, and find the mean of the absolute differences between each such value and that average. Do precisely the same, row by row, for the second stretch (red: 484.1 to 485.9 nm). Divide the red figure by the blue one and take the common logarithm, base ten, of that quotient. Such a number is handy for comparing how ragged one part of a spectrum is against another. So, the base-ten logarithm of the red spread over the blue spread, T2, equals 0.35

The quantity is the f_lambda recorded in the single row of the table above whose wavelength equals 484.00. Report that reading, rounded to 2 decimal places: 51.46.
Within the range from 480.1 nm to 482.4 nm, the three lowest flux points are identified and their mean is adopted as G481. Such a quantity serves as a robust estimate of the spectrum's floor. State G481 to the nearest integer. 45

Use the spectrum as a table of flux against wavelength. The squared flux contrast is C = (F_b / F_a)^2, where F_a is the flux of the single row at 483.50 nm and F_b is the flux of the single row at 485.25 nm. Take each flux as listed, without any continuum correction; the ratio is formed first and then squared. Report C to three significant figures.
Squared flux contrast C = 1.14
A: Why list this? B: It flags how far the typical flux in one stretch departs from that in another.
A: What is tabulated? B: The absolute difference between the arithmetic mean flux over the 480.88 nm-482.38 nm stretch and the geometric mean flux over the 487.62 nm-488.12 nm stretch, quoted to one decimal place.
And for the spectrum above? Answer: 3.3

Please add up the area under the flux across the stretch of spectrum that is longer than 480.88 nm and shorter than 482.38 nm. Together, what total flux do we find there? 70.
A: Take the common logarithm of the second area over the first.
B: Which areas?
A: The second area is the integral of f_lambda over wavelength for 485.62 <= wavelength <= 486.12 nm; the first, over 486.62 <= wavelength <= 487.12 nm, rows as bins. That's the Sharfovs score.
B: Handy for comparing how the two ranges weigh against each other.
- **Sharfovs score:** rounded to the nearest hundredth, 0.07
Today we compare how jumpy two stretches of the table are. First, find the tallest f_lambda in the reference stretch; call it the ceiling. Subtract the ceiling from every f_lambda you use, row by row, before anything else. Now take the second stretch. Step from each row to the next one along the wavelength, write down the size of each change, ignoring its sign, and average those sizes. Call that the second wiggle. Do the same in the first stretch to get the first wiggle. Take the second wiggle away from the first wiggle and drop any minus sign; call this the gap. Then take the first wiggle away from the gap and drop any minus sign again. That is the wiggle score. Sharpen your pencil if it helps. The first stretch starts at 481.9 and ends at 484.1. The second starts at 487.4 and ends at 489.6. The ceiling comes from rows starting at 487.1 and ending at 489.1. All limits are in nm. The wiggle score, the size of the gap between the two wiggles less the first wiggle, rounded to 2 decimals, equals 0.99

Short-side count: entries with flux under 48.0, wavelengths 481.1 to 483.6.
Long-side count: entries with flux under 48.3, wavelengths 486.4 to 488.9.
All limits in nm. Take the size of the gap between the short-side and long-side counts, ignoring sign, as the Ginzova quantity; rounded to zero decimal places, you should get 4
